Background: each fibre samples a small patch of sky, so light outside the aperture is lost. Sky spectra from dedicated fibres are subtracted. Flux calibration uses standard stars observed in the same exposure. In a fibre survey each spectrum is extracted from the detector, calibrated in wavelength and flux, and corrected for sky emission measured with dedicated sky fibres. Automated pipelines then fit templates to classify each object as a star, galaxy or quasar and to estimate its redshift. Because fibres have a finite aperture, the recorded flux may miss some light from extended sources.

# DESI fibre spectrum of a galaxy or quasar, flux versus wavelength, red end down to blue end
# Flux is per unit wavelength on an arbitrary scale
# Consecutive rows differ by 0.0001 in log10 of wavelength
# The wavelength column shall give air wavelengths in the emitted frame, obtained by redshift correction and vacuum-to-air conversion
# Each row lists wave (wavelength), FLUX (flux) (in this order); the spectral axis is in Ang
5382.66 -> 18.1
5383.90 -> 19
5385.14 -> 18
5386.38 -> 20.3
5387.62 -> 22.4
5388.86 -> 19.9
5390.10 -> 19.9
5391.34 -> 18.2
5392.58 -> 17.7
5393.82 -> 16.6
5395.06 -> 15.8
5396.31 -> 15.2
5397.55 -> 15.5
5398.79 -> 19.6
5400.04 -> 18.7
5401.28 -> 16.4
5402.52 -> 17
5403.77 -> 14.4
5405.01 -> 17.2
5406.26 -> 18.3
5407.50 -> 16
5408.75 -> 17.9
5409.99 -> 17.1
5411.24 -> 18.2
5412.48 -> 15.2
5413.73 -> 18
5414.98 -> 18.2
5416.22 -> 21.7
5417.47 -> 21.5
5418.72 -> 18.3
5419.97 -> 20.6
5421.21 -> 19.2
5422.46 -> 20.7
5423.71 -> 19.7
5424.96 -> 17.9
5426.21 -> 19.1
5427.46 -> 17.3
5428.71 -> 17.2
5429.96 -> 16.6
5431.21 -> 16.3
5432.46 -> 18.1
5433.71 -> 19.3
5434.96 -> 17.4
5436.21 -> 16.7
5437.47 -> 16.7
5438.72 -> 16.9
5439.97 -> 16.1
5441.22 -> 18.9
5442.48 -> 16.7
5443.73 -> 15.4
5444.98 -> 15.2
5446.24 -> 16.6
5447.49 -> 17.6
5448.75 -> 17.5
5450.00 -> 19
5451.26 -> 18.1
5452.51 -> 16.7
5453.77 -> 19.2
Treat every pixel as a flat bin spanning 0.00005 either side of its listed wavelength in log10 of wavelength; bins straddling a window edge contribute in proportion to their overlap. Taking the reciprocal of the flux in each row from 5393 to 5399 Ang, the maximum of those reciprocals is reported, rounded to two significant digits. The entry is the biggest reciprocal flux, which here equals 0.066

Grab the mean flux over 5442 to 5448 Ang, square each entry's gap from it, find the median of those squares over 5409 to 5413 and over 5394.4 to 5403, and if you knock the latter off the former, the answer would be 0.6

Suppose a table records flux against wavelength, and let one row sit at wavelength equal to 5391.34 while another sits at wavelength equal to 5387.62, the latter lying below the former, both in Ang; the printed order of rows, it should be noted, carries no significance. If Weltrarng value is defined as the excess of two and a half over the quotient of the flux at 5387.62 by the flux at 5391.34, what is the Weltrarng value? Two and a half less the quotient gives 1.27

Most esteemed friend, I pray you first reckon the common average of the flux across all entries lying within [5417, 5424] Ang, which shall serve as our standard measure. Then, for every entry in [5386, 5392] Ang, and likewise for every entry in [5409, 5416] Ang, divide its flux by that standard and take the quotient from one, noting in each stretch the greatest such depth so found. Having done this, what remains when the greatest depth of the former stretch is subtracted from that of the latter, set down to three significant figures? 0.150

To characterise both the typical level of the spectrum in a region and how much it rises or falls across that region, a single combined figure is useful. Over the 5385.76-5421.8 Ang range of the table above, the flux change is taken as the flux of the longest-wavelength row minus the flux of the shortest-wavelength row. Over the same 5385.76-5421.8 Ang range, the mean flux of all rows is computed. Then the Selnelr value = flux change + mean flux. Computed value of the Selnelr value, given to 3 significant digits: 17.0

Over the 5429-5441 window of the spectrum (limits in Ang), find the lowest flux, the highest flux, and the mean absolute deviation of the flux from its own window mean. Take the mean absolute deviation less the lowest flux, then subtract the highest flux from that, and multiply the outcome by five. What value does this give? -173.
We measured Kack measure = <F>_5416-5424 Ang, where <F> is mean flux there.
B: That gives 20.2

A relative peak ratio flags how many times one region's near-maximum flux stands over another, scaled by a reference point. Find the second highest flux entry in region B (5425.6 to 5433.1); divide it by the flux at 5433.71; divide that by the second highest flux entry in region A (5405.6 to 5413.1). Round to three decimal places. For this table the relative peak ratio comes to 0.052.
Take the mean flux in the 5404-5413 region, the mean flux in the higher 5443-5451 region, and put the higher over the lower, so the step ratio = 0.99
